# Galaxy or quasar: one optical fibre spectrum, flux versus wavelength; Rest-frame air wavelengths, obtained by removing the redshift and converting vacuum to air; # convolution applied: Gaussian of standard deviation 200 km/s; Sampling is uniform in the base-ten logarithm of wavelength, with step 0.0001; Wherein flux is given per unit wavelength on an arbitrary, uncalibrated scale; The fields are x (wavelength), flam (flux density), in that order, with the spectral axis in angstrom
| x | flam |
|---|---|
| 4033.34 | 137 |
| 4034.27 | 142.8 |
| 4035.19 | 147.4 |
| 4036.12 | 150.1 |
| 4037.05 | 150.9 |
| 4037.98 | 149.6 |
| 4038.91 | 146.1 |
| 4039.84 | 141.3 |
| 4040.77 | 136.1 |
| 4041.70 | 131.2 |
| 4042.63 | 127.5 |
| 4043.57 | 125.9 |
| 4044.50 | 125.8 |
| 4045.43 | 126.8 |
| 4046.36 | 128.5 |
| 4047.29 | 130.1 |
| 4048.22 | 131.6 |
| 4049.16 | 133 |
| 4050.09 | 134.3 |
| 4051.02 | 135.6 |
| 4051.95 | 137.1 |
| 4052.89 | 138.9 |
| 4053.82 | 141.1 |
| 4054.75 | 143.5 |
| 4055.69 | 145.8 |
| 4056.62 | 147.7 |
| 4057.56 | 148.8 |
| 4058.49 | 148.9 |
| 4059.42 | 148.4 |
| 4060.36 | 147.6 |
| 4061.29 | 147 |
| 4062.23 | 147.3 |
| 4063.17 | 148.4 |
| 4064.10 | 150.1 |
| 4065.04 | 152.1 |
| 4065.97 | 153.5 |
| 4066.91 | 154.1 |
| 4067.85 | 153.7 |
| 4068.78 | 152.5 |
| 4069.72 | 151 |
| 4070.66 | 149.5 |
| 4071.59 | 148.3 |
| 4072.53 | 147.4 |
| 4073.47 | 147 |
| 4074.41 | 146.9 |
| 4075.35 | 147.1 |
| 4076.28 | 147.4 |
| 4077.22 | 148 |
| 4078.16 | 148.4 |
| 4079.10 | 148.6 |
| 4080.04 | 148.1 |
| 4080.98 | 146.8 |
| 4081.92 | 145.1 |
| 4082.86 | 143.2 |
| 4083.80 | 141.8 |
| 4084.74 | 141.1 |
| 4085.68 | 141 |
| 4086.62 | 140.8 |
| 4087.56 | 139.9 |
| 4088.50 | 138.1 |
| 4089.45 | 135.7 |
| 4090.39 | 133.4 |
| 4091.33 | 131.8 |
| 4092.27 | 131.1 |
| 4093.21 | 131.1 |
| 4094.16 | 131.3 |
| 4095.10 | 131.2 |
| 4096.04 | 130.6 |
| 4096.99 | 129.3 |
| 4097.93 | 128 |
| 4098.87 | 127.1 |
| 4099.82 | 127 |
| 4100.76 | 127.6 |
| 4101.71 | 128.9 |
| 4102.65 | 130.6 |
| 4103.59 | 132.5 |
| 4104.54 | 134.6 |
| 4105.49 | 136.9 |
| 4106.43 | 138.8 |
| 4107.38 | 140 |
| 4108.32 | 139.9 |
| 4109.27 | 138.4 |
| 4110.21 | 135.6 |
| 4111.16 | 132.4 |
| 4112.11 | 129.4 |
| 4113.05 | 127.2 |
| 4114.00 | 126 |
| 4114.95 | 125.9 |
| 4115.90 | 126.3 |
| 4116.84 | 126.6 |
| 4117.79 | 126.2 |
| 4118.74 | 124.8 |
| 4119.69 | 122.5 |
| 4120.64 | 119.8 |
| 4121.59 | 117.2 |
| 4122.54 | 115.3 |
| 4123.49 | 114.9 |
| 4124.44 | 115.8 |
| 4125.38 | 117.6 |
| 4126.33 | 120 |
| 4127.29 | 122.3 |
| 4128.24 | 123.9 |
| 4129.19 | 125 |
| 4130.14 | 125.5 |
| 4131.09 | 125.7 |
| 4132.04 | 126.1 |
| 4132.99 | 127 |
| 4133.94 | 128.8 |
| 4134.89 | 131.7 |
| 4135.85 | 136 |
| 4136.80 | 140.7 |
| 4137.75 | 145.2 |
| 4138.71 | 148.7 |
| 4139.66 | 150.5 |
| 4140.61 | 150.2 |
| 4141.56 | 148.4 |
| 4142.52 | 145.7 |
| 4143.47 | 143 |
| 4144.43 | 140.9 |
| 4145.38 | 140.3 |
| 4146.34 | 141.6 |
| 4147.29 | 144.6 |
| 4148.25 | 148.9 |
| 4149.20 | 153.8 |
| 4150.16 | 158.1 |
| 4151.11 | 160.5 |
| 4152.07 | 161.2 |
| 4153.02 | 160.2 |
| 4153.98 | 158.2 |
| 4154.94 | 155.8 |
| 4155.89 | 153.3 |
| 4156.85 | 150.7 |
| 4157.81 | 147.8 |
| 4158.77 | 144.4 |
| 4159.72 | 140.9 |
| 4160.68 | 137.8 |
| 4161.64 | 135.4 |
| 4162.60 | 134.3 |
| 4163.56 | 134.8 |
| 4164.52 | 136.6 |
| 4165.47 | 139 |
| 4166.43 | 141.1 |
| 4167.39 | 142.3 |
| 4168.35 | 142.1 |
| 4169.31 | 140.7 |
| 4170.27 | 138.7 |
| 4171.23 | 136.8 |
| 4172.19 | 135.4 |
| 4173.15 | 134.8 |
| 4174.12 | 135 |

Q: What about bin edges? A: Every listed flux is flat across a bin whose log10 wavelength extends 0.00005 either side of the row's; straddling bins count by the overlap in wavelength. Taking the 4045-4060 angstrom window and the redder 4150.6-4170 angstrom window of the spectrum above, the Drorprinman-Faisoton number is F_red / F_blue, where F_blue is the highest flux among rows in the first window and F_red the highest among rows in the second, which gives 1.08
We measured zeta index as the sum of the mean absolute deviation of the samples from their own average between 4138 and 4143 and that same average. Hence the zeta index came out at 150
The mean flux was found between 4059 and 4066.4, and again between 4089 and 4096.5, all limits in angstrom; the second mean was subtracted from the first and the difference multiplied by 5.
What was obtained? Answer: 86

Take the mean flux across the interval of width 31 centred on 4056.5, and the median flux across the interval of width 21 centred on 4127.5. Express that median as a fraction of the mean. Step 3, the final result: 0.88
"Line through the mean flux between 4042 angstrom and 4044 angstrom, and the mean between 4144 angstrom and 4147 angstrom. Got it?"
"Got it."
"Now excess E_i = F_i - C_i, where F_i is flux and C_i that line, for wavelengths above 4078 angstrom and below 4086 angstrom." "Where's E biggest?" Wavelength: 4079.10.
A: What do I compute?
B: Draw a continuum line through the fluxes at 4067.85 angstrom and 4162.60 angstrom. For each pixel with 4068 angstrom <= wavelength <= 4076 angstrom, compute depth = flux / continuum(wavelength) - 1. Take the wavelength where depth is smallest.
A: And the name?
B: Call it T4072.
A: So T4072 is 4073.47 angstrom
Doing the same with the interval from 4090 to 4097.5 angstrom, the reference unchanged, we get 4096.99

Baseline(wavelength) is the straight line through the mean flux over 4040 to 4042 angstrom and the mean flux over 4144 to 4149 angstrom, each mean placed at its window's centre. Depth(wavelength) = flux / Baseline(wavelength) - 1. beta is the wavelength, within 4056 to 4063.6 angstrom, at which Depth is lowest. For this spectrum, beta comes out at 4061.29 angstrom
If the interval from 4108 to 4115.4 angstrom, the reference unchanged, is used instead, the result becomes 4114.95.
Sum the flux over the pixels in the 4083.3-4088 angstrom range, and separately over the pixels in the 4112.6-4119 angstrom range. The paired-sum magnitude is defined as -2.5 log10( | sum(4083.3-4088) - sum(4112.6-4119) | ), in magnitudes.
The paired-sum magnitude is -5.6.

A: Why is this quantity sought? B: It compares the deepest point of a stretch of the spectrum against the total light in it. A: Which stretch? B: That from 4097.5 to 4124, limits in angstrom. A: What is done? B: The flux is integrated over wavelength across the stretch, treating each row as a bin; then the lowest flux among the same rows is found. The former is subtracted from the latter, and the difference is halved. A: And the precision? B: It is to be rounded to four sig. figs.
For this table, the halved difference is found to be -1646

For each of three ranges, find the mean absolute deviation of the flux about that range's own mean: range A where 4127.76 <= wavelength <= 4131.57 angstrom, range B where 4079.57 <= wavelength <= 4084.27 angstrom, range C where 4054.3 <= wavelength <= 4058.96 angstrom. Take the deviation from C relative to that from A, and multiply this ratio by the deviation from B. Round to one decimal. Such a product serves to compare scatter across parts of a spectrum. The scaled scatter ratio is 6.4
